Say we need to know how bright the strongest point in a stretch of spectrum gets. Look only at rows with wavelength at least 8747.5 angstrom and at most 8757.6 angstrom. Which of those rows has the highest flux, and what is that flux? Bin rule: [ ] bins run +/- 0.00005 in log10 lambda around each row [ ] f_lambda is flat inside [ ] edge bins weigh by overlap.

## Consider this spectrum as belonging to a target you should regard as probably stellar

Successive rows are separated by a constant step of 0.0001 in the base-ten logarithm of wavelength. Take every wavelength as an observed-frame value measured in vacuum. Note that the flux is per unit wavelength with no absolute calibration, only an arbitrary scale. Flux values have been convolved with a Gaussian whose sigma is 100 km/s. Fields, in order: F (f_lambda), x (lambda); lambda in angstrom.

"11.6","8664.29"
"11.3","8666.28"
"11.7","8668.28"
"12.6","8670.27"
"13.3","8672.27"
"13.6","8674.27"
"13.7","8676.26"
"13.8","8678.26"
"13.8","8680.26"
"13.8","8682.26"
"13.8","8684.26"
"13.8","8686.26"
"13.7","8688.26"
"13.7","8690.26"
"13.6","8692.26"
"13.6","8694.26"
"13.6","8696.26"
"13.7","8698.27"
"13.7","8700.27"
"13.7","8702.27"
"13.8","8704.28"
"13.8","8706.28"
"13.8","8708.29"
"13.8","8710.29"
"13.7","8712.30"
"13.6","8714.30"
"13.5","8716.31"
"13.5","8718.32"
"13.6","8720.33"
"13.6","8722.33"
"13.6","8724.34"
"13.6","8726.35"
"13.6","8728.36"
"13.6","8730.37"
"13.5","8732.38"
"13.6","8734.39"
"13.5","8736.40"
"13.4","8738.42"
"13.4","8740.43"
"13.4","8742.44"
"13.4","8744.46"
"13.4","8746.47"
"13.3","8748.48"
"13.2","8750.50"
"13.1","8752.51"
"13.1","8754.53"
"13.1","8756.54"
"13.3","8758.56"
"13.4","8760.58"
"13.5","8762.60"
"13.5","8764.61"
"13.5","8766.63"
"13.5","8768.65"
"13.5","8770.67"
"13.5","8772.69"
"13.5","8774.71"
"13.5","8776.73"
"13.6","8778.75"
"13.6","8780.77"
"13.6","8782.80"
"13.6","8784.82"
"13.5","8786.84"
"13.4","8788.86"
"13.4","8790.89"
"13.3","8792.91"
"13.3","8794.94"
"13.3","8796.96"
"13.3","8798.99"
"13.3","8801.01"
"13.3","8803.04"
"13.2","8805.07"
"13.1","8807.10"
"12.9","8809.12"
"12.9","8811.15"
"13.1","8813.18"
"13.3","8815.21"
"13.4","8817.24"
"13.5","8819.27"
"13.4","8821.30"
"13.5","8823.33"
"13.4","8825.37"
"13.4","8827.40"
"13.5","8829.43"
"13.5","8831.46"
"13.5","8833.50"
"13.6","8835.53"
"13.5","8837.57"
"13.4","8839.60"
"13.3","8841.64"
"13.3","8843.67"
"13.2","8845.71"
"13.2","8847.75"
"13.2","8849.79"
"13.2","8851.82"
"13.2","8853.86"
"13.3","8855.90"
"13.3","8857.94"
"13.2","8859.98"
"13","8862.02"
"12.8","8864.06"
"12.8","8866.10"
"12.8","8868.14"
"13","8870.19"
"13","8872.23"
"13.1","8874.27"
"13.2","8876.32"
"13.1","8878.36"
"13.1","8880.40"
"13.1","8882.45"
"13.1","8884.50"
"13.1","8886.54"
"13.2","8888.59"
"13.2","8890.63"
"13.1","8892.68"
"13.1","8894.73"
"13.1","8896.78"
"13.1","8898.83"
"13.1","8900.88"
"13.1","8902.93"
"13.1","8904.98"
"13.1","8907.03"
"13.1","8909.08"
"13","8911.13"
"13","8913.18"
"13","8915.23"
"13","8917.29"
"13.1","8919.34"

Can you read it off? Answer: 13.3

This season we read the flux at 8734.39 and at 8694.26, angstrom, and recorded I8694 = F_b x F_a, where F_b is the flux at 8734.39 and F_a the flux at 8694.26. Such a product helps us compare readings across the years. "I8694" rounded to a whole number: 185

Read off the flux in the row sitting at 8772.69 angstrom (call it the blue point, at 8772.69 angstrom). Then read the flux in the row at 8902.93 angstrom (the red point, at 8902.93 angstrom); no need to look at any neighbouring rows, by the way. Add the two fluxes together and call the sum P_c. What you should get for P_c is 26.6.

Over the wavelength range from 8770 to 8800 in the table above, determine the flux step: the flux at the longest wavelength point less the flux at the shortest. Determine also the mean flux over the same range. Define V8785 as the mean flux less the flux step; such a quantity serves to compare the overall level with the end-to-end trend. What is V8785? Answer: 13.7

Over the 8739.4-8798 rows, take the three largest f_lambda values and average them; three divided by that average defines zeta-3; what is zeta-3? 0.221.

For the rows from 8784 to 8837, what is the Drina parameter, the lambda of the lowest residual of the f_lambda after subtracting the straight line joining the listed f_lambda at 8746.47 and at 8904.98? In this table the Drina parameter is 8809.12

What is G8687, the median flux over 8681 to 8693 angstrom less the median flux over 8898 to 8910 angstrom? 0.65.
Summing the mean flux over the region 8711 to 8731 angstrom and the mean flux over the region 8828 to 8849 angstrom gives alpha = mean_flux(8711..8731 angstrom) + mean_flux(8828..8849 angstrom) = 26.99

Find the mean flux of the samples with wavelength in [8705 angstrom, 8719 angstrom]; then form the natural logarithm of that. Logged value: 2.62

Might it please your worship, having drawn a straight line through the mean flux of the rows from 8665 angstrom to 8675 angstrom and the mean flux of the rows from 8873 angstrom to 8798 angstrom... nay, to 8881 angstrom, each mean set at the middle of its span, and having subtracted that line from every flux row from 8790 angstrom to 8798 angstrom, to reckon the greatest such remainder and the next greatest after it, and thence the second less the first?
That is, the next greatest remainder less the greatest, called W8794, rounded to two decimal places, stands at -0.11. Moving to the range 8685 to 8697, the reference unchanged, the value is -0.11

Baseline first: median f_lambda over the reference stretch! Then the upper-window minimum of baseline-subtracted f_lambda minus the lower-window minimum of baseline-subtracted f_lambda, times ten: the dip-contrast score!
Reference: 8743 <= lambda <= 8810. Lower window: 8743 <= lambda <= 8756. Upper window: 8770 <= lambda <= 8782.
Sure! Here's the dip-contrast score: 4.0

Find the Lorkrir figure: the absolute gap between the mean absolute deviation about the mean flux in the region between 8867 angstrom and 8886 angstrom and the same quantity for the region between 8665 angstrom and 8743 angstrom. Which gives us 0.19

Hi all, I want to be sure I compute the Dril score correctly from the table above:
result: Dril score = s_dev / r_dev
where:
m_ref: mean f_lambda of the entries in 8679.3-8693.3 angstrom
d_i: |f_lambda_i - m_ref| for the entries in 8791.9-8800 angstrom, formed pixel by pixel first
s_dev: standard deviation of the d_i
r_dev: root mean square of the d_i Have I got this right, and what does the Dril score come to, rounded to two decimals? 0.00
